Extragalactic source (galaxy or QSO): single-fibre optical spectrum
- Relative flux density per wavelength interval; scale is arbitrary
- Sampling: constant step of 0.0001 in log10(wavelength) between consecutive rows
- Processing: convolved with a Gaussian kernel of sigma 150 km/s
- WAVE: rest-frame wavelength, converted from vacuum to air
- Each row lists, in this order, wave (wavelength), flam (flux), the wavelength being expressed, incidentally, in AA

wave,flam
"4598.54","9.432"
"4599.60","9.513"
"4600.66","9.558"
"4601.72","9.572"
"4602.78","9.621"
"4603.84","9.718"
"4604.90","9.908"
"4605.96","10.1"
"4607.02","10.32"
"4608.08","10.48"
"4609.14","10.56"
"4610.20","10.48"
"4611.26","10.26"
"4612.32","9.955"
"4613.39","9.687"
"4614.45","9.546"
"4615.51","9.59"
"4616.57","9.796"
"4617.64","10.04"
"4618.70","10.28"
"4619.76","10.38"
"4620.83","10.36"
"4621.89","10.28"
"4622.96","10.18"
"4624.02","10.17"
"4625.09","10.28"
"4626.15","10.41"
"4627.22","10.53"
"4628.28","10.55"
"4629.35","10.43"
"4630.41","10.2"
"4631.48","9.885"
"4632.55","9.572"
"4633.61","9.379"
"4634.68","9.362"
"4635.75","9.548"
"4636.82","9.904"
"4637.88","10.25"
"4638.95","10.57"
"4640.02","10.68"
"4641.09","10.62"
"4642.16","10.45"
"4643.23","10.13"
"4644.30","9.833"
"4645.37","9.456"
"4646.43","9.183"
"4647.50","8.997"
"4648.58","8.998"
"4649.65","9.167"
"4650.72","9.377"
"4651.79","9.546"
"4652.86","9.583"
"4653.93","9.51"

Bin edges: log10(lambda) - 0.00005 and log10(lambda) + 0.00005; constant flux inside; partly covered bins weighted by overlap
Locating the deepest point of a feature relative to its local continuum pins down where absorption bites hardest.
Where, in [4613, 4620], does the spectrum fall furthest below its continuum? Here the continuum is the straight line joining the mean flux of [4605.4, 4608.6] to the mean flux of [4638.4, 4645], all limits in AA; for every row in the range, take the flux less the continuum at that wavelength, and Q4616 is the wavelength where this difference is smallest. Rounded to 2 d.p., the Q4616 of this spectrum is 4614.45 AA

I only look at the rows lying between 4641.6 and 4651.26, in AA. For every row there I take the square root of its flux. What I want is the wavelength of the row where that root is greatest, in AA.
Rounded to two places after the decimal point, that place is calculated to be 4642.16 AA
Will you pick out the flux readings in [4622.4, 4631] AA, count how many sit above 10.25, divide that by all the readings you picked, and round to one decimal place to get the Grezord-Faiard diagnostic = 0.6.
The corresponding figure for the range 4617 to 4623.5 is 0.7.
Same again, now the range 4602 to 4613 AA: 0.5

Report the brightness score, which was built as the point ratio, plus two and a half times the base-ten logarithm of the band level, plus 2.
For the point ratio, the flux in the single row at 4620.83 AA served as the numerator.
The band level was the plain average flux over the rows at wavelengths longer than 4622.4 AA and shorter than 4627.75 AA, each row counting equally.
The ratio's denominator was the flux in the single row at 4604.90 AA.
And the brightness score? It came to 5.58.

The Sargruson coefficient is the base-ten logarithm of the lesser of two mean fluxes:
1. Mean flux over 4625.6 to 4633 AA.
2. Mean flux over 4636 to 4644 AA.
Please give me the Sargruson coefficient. 1.01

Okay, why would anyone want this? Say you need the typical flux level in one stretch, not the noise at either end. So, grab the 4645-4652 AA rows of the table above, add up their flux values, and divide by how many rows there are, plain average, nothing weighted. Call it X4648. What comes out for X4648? 9.2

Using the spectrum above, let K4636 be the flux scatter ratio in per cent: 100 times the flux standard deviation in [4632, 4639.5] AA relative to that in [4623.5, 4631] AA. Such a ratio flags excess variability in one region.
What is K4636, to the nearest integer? 303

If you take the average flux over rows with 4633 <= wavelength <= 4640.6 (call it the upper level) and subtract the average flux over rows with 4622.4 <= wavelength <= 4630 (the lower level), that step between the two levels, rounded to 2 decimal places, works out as -0.41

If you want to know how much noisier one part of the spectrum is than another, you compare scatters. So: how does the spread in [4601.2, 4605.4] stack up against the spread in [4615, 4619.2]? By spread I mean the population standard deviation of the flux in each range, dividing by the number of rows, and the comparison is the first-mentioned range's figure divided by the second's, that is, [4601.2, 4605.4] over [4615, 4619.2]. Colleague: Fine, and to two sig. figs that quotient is 0.50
